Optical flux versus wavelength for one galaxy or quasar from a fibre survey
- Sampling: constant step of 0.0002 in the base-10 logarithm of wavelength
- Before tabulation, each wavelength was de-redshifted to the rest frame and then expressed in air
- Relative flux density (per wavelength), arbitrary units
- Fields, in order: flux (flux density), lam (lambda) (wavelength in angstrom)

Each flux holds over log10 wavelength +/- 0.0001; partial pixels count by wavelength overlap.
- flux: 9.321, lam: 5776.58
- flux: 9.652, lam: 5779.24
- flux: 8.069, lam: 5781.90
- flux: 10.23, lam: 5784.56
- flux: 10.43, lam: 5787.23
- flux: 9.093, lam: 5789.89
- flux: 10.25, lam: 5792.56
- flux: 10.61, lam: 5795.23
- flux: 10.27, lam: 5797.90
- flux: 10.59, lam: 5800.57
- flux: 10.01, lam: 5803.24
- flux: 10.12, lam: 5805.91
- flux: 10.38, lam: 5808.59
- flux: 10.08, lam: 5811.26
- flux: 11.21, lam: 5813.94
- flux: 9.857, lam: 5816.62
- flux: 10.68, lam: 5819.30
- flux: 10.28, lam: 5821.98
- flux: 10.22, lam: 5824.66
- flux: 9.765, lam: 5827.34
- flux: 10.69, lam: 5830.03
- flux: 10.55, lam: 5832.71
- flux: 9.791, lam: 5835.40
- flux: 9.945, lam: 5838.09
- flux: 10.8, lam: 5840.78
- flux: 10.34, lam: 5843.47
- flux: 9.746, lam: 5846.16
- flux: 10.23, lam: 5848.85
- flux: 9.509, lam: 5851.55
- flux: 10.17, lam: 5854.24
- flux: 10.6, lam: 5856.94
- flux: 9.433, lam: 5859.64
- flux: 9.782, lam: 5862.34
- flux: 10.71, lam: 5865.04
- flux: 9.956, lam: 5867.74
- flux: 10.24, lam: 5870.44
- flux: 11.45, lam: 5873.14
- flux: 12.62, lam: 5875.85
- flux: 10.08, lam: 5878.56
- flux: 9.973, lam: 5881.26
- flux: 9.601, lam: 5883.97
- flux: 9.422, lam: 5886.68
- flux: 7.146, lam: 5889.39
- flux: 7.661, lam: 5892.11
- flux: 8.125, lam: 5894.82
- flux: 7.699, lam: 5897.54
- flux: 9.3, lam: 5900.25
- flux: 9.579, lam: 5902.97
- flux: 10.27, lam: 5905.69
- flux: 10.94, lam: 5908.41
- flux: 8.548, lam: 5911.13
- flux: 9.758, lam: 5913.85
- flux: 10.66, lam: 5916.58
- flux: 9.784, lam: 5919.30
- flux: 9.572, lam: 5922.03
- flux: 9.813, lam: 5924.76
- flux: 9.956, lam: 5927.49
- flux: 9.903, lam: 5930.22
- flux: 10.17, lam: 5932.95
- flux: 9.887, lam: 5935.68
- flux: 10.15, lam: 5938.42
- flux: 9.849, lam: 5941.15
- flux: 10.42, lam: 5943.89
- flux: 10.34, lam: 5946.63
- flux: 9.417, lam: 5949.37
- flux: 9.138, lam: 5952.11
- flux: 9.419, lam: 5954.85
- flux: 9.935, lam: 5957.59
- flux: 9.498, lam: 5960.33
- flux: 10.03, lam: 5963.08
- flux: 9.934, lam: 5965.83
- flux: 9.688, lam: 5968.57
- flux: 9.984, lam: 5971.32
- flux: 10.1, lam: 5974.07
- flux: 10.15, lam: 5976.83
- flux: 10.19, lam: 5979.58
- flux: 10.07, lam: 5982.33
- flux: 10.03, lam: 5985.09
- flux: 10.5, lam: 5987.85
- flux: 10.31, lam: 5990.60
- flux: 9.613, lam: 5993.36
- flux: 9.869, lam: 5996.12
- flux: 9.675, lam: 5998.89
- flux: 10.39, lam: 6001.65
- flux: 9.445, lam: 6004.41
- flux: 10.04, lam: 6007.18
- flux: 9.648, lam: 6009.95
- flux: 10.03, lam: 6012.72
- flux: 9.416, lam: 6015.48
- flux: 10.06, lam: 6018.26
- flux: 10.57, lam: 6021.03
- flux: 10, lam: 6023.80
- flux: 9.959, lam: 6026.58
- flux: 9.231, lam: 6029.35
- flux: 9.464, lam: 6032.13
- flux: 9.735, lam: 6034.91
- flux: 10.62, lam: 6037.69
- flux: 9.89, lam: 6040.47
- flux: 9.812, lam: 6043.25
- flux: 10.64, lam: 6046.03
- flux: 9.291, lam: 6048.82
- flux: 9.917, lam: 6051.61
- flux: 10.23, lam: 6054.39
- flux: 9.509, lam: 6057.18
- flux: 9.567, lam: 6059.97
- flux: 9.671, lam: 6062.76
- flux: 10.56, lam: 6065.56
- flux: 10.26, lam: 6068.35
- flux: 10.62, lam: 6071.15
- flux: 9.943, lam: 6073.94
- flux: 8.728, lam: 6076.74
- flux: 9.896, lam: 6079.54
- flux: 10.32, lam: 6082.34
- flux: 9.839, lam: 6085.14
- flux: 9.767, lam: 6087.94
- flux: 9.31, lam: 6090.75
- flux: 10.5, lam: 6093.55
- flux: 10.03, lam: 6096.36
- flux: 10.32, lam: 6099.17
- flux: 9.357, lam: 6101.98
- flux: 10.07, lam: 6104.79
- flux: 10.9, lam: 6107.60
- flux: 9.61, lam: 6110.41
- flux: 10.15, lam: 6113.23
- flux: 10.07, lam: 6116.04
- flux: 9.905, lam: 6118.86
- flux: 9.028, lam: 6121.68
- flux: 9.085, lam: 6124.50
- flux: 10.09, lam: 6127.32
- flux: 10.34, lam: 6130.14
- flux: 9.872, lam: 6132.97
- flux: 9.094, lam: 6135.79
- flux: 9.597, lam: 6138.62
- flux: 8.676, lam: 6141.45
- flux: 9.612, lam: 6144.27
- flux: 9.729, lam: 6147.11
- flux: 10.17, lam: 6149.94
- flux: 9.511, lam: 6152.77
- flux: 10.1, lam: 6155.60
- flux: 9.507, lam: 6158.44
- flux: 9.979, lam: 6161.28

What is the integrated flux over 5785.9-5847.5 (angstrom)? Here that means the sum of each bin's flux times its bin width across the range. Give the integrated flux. 631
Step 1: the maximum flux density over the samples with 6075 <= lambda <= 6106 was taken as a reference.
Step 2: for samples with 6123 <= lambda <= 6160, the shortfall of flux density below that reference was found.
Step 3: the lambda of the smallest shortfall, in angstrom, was 6130.14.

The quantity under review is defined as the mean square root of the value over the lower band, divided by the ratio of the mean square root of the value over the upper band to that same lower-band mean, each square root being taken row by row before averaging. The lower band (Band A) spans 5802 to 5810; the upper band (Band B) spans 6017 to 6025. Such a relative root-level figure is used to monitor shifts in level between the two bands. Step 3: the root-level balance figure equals 3.18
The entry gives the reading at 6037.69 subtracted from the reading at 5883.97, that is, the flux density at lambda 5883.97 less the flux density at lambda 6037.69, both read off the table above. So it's -1.0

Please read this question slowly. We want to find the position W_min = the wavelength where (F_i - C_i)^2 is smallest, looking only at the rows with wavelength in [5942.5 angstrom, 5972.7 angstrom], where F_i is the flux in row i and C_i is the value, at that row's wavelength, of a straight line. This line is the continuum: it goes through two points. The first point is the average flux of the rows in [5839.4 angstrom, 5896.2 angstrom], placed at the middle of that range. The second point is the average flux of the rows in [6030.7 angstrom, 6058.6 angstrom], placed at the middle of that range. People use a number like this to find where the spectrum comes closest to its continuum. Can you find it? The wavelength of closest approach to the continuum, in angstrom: 5965.83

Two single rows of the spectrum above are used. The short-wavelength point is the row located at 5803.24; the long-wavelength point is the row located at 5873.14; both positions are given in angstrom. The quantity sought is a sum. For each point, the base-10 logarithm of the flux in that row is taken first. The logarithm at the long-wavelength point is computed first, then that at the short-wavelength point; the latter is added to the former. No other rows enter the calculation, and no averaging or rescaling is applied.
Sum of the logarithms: 2.059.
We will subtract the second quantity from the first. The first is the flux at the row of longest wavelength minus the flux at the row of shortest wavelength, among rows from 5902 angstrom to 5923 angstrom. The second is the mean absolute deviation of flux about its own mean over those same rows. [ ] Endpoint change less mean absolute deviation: -0.56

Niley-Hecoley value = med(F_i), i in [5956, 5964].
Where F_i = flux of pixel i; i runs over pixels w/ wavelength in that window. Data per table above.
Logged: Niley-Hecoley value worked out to 9.9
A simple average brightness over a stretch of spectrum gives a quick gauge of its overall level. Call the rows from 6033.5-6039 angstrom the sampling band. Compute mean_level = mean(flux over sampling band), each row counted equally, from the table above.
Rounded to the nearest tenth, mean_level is 10.2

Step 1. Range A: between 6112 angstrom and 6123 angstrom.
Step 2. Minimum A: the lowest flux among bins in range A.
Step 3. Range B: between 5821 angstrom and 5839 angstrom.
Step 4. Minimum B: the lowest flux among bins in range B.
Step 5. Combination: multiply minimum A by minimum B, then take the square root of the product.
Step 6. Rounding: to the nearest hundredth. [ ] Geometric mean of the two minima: 9.39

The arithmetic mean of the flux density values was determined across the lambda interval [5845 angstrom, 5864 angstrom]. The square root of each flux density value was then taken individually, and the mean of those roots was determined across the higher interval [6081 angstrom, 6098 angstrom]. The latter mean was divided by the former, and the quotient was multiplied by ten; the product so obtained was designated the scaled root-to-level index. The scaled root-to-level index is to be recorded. 3.18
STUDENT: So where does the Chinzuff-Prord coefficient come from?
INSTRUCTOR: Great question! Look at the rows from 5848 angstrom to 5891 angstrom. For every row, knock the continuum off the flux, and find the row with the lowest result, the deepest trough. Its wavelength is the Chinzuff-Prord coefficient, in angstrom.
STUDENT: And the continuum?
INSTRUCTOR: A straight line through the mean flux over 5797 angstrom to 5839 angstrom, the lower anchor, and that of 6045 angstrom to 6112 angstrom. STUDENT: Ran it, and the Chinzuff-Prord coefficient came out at 5889.39 angstrom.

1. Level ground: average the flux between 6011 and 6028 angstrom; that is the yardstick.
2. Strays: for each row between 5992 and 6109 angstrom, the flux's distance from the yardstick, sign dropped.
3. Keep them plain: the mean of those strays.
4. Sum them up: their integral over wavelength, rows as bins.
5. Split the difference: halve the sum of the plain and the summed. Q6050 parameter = 22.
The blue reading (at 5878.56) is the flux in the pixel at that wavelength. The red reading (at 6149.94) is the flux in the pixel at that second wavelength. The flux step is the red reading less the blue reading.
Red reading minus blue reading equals 0.09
